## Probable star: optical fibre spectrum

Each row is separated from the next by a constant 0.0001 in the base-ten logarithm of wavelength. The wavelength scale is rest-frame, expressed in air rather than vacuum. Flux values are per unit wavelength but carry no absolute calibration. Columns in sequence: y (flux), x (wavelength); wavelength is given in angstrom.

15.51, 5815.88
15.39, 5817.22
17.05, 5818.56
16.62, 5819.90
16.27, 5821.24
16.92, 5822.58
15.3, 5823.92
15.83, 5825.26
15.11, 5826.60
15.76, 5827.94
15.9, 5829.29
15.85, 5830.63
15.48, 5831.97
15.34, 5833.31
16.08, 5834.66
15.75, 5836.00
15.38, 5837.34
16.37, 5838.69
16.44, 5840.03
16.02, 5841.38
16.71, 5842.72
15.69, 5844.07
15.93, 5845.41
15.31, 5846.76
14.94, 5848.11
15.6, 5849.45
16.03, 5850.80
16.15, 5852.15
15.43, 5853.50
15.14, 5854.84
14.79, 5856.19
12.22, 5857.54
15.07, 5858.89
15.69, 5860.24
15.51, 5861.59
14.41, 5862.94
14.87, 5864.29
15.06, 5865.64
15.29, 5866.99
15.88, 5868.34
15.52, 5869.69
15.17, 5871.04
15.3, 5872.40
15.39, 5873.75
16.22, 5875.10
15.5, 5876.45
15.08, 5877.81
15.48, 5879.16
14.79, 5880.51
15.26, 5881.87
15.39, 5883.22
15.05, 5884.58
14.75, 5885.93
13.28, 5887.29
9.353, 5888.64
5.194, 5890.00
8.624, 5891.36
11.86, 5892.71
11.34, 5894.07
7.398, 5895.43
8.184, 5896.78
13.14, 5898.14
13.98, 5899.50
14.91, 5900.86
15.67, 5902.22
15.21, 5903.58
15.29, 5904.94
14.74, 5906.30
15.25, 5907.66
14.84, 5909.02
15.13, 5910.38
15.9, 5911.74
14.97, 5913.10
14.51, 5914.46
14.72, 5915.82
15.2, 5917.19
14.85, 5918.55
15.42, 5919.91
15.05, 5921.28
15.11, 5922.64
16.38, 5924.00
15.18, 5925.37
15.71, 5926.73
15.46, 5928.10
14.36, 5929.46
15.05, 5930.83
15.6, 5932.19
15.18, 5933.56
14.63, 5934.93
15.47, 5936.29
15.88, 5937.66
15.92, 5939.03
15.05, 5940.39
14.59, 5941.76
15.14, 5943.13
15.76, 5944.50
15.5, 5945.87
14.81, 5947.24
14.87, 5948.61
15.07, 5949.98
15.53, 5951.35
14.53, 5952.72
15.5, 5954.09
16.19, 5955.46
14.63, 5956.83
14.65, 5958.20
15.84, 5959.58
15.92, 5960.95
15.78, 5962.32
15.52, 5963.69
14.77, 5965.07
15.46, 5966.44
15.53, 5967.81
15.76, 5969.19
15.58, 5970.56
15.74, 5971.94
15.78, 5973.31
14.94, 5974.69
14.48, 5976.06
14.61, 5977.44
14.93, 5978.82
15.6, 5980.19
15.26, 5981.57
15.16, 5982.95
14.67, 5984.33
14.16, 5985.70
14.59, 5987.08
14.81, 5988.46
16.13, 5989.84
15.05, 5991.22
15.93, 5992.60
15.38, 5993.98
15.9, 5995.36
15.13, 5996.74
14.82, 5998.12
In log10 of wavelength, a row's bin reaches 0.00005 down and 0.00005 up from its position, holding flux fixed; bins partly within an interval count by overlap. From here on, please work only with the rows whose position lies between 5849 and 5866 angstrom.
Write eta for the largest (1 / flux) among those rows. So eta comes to 0.082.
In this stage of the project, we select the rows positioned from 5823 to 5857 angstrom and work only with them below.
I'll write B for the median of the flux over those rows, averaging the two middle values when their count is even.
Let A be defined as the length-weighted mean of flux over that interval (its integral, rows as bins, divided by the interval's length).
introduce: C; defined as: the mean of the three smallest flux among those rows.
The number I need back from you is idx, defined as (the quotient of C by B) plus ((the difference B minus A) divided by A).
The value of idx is 0.953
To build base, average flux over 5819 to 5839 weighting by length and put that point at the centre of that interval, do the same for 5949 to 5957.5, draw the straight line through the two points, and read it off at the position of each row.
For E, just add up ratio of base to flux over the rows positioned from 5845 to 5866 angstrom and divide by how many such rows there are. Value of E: 1.04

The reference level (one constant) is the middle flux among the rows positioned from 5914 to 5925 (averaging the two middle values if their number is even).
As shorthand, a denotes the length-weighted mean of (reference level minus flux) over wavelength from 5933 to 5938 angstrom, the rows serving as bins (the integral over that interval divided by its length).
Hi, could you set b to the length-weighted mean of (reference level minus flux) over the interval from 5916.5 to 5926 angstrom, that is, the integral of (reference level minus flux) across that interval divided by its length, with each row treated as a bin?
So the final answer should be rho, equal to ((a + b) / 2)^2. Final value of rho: 0.04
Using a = -0.17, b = -0.23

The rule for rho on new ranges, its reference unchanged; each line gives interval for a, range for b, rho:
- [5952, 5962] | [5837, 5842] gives 0.41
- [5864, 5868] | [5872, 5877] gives 0.10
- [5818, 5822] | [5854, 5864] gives 0.36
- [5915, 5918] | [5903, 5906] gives 0.00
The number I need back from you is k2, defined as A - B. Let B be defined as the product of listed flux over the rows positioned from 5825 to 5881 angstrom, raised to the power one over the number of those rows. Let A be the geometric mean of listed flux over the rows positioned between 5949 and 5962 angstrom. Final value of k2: -0.1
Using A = 15.3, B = 15.4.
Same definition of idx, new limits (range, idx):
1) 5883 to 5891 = 0.846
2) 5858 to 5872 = 0.973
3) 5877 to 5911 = 0.591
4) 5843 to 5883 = 0.904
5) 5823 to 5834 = 0.978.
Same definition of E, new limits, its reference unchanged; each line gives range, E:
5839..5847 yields 0.99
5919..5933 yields 1.00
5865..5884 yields 1.02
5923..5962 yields 1.00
